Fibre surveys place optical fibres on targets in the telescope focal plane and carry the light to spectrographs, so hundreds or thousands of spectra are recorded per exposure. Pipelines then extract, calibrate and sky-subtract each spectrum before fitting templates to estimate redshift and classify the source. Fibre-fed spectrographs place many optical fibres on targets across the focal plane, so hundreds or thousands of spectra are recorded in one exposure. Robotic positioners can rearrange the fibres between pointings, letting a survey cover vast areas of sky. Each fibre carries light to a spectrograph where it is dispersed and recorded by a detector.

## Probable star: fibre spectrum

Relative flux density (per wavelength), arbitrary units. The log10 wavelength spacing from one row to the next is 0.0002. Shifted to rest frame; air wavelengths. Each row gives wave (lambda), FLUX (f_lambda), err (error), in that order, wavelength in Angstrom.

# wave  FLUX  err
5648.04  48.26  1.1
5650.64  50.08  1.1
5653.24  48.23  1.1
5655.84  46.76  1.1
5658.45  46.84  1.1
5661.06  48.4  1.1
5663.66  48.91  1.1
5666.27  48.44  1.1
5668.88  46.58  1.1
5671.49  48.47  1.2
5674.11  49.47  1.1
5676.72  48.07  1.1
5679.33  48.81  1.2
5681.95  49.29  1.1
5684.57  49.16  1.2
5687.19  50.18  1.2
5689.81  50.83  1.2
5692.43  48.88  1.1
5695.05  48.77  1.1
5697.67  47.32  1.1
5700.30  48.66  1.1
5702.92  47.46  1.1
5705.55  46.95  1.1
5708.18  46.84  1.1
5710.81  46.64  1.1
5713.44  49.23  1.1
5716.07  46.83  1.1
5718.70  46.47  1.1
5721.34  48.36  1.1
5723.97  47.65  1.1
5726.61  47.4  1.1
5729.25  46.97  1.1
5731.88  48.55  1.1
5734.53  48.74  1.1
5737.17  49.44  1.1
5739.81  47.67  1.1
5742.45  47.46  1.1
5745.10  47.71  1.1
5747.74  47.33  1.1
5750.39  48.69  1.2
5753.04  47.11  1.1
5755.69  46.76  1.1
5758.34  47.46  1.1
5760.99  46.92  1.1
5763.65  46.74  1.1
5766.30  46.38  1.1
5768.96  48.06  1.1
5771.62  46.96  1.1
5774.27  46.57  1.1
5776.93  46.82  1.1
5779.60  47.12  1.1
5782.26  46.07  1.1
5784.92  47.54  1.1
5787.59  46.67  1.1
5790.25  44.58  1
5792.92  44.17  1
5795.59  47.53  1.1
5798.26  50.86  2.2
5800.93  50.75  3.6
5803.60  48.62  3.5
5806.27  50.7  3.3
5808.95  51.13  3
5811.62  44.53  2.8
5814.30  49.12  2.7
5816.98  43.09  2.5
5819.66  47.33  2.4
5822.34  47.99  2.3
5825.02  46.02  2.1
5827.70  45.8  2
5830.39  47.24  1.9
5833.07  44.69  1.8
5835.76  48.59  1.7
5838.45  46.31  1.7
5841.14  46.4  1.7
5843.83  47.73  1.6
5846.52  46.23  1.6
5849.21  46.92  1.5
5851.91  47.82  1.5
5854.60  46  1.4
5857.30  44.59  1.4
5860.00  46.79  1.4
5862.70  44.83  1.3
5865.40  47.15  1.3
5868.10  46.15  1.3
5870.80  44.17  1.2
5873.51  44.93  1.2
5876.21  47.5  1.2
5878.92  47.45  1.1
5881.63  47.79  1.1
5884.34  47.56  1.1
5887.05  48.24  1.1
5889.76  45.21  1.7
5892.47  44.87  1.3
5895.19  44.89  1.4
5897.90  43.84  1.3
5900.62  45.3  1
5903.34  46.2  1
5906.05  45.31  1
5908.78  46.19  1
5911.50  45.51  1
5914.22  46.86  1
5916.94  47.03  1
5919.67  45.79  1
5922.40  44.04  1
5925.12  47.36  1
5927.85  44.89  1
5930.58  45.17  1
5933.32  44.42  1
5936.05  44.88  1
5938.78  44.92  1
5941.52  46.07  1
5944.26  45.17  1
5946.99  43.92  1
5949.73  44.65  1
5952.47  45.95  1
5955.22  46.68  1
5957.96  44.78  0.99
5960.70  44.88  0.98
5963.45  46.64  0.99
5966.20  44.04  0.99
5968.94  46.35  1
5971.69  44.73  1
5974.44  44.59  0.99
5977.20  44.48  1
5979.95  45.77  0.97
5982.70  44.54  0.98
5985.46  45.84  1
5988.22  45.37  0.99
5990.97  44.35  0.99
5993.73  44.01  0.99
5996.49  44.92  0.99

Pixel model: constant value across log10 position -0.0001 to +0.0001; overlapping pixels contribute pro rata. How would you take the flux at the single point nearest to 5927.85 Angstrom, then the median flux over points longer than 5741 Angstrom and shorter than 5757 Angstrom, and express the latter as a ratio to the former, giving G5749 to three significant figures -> 1.06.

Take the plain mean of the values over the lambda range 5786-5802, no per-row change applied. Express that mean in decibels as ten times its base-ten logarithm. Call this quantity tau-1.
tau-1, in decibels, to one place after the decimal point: 16.8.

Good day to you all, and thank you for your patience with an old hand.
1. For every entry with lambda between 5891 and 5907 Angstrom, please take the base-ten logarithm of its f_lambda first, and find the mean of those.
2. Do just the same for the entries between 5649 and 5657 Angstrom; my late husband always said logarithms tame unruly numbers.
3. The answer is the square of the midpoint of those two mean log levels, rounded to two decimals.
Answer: 2.79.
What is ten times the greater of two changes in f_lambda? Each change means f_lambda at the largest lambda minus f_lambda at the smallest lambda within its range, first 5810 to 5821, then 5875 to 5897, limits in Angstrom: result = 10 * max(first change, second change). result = 28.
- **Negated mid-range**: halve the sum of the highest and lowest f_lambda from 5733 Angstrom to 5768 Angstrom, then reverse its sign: -47.9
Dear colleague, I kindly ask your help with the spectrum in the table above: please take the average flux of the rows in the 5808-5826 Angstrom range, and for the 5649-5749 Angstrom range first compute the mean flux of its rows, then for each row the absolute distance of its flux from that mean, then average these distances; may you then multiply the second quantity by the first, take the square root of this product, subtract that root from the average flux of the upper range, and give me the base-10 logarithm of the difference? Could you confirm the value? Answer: 1.61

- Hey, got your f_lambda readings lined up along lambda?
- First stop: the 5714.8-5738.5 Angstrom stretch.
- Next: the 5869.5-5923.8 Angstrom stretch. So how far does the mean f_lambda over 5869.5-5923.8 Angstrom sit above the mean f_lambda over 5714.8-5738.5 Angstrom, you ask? -1.9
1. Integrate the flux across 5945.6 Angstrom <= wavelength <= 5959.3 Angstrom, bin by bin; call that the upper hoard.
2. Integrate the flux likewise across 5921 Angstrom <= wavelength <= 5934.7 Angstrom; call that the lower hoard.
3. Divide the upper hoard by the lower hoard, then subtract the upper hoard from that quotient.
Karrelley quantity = -618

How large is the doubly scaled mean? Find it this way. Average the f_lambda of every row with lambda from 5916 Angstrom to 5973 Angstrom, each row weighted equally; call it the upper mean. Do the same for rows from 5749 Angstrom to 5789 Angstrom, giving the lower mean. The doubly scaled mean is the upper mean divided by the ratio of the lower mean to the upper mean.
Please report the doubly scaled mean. 43.7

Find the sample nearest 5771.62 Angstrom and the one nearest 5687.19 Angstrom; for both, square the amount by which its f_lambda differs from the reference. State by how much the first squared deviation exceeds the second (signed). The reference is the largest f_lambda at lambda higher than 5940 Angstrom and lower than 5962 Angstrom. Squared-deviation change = -12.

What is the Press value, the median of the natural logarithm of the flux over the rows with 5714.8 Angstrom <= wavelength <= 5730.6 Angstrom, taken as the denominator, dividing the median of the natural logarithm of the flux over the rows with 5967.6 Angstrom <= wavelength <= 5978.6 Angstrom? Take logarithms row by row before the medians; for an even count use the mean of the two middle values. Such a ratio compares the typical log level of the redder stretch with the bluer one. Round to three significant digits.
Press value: 0.986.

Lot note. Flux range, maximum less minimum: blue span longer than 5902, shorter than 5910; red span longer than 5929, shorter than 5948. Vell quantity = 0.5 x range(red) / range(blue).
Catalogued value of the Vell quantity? 1.2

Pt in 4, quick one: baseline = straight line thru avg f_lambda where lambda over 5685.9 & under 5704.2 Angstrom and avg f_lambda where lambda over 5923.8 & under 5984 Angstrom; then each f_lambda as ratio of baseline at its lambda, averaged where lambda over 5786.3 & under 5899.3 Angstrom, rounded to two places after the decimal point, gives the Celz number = 1.00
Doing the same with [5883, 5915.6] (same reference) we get 1.00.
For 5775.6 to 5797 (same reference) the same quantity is 0.97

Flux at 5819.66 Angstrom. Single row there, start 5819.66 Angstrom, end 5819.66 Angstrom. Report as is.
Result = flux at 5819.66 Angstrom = 47.33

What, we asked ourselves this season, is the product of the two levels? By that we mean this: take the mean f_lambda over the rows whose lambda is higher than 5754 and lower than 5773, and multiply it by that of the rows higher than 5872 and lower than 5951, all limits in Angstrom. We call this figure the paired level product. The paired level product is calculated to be 2151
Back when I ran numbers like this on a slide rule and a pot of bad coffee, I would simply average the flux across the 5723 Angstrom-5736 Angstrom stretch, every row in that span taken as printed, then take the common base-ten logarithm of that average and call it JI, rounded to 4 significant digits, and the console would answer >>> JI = 1.680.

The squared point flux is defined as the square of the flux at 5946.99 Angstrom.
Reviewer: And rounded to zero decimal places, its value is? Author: 1929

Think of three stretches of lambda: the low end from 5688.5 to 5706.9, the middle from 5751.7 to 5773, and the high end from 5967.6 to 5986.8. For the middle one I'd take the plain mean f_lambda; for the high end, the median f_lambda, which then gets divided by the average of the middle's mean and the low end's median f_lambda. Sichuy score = 0.935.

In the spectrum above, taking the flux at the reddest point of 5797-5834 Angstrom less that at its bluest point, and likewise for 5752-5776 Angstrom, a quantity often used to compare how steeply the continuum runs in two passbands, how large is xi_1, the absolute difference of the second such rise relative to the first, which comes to 5.6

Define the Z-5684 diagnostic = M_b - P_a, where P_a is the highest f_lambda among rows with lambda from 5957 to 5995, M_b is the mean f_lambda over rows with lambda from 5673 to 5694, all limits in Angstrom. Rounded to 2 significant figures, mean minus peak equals 2.7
